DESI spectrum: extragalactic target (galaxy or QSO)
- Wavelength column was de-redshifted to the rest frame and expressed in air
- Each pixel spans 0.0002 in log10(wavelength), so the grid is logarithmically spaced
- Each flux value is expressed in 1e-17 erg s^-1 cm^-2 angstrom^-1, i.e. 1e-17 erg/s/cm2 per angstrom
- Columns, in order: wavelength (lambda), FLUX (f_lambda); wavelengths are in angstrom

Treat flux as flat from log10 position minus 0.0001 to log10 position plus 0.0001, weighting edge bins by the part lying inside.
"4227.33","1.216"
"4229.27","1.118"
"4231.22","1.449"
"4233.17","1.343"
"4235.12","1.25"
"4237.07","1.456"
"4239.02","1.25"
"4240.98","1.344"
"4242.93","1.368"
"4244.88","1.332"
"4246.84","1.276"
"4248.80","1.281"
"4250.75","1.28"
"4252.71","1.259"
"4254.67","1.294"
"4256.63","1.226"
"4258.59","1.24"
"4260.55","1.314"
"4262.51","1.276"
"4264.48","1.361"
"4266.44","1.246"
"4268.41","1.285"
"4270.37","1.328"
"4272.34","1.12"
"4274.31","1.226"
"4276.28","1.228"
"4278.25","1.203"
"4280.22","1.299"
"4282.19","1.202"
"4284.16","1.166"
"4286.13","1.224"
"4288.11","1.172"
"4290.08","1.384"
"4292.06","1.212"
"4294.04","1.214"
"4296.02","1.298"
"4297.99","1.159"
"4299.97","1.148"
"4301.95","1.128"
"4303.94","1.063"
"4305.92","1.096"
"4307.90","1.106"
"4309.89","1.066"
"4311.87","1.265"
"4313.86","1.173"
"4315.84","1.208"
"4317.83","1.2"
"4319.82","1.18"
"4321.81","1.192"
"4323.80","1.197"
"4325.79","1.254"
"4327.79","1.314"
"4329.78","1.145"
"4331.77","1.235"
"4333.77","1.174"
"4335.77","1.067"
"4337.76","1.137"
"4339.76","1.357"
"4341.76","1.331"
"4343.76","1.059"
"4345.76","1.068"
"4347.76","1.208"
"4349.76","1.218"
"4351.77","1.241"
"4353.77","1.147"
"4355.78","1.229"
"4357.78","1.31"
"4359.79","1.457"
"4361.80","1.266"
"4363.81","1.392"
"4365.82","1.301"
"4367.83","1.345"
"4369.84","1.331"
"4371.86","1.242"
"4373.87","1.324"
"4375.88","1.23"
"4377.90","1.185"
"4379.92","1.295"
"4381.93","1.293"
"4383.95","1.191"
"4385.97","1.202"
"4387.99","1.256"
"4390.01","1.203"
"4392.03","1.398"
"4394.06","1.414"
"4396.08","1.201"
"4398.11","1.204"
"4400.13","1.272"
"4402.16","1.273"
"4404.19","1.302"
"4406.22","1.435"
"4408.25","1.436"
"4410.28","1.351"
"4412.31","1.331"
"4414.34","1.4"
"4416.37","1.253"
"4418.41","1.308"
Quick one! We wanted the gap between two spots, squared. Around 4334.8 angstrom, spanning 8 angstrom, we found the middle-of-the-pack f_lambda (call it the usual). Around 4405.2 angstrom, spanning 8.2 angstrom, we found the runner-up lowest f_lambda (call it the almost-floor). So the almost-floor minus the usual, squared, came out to 0.021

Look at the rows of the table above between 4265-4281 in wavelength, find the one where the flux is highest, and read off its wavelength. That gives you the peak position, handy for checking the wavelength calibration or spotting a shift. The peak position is 4270.37 angstrom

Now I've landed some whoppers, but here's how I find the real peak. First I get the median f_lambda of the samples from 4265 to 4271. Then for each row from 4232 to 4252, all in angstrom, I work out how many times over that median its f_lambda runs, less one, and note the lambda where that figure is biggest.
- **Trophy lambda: 4237.07 angstrom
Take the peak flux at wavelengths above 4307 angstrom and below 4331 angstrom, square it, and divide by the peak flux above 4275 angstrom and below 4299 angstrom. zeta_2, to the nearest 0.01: 1.25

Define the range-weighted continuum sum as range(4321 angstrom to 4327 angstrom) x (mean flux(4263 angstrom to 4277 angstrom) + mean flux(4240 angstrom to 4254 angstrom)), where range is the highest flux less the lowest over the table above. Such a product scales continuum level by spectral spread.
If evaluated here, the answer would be 0.16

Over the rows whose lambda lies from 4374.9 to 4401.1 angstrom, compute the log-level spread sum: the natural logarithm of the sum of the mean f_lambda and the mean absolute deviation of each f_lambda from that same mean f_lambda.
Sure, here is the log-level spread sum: 0.28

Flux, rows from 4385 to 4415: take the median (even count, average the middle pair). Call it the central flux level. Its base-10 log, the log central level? 0.11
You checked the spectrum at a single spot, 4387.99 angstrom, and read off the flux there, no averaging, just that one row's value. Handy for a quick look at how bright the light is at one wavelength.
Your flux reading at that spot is 1.256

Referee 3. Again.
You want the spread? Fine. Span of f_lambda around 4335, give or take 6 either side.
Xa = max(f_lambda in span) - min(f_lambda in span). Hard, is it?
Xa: 0.29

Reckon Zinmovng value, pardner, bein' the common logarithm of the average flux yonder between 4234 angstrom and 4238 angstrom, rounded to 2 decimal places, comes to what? 0.13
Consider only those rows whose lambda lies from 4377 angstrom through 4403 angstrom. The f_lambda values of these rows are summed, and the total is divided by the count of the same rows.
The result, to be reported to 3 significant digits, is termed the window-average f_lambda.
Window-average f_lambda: 1.26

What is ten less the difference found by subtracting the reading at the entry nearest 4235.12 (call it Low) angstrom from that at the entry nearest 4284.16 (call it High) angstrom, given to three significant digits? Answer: 10.1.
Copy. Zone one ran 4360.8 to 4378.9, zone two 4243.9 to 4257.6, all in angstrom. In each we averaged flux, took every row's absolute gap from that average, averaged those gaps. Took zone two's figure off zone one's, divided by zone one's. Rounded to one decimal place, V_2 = 0.6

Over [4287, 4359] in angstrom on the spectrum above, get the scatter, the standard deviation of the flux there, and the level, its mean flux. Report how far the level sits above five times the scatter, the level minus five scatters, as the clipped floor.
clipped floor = 0.77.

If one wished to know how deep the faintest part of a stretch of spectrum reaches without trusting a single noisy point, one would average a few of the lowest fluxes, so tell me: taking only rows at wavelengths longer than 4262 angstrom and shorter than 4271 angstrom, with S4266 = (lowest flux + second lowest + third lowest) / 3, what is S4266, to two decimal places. 1.27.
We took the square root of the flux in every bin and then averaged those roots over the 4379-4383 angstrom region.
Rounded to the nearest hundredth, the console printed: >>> 1.14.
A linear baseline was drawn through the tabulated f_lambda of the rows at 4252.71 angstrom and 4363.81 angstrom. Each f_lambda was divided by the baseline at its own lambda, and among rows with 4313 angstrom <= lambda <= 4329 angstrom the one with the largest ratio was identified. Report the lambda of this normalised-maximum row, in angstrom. 4327.79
